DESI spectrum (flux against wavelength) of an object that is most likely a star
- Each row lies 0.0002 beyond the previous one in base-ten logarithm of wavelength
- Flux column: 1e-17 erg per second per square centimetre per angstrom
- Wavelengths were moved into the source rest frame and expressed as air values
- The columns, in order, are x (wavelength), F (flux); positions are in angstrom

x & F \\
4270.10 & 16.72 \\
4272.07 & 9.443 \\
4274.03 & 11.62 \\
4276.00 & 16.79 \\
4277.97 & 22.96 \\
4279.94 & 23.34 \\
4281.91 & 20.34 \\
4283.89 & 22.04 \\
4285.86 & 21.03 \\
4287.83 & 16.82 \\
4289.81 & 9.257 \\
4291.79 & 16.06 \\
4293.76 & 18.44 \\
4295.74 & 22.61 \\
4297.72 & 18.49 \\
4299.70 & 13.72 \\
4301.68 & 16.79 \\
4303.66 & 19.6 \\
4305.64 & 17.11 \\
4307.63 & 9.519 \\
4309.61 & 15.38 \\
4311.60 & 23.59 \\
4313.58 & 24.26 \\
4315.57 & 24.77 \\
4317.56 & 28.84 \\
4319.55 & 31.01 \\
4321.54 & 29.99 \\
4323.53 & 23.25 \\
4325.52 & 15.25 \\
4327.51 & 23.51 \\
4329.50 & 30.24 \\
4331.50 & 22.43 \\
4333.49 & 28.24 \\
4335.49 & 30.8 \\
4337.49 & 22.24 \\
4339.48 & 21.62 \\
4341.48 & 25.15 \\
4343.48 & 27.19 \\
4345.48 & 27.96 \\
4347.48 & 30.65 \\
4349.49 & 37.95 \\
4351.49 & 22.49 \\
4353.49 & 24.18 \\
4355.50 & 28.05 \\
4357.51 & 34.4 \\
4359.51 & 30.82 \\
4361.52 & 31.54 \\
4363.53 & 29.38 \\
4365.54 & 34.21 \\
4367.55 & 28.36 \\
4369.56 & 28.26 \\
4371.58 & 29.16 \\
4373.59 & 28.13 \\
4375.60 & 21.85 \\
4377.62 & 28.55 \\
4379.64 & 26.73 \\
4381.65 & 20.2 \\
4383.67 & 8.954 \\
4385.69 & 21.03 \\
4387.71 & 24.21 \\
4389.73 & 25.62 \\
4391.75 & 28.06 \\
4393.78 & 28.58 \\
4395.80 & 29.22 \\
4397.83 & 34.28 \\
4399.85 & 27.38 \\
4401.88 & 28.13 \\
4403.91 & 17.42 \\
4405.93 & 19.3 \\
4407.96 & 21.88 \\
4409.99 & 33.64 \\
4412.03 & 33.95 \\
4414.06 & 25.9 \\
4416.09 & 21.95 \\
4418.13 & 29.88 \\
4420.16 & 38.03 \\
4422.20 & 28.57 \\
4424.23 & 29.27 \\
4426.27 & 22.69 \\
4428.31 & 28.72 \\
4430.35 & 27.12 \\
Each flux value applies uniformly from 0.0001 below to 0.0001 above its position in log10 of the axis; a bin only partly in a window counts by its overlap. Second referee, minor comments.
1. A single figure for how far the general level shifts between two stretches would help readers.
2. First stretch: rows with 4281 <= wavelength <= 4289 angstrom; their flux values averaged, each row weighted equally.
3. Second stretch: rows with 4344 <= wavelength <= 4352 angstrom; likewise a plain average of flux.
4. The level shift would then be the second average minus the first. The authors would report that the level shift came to 10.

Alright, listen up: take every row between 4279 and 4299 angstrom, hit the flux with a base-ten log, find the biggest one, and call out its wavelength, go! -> 4279.94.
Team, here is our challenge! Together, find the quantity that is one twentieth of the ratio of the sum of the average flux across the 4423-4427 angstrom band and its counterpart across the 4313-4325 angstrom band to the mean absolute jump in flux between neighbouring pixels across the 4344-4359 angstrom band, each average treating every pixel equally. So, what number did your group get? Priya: 0.43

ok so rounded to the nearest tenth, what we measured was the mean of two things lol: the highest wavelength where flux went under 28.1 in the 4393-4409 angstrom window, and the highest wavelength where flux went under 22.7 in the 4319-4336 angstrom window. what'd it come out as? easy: 4369.7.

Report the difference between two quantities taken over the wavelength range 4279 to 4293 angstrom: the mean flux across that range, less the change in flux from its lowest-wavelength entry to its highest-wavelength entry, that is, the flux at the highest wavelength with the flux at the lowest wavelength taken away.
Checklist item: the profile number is 26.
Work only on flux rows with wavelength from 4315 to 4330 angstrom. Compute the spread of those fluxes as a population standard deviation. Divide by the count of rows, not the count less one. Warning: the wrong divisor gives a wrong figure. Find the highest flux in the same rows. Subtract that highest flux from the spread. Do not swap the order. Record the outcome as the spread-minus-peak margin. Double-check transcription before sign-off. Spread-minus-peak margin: -26.0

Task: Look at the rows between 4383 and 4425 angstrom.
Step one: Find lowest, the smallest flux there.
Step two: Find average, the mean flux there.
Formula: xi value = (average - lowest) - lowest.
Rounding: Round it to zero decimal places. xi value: 9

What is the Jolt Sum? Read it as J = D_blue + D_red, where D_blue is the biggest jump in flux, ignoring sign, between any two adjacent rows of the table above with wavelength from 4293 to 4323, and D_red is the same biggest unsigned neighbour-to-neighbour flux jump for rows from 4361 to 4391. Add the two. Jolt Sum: 20.3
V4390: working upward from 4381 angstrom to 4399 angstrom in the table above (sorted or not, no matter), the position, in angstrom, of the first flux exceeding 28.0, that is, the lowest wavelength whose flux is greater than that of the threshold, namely 4391.75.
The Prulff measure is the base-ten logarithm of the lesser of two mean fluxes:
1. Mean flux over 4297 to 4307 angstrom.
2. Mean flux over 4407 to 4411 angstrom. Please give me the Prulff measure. 1.23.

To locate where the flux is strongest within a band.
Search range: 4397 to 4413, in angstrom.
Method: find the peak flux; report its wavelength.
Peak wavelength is 4397.83 angstrom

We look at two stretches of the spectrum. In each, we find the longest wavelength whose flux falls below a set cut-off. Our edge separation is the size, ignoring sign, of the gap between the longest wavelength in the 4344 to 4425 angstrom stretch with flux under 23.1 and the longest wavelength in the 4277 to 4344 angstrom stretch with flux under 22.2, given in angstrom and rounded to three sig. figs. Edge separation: 76.6 angstrom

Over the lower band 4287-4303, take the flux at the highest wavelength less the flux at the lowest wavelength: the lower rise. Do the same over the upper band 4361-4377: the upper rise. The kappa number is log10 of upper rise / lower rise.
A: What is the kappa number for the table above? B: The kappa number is 2.5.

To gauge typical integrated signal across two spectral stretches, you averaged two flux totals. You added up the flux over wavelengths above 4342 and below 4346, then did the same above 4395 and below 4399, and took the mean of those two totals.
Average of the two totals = 59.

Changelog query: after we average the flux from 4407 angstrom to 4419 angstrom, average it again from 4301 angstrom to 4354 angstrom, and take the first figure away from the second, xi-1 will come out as -3.6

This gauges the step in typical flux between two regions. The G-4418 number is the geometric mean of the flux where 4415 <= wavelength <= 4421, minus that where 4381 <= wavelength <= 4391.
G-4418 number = 10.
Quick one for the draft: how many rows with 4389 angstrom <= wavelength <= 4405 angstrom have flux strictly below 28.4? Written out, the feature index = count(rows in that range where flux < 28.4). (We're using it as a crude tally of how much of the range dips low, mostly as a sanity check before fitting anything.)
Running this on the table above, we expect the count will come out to 5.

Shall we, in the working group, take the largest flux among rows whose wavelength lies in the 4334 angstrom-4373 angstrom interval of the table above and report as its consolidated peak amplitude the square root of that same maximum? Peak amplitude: 6.2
